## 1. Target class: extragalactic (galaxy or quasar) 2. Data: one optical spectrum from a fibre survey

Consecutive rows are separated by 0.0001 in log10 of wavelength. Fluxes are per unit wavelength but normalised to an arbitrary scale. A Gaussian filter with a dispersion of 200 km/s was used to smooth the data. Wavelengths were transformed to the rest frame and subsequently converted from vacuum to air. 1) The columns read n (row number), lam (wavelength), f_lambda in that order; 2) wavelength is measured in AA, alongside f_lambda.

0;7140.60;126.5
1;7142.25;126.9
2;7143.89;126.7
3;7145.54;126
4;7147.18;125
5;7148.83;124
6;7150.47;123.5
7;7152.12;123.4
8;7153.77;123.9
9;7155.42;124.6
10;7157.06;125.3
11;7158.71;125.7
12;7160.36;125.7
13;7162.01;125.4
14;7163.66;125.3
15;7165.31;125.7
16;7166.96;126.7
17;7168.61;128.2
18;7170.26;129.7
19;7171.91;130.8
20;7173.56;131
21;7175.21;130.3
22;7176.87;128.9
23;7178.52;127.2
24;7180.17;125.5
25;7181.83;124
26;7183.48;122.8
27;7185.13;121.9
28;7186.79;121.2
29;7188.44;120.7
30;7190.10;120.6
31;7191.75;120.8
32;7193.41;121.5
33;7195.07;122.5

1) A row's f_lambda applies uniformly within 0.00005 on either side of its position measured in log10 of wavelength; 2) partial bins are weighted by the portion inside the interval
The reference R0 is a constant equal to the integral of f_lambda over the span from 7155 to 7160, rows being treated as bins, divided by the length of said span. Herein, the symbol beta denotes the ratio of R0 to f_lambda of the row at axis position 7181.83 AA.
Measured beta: 1.011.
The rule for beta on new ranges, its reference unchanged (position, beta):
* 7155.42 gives 1.006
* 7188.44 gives 1.039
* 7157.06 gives 1.001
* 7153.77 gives 1.012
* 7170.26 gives 0.967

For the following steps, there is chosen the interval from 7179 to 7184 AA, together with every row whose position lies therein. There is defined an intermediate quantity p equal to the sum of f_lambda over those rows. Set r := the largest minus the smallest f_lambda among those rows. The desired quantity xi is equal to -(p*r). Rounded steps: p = 372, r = 2.7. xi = -1005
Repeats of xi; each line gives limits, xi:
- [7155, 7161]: -551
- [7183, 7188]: -585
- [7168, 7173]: -1011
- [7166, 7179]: -4441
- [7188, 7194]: -435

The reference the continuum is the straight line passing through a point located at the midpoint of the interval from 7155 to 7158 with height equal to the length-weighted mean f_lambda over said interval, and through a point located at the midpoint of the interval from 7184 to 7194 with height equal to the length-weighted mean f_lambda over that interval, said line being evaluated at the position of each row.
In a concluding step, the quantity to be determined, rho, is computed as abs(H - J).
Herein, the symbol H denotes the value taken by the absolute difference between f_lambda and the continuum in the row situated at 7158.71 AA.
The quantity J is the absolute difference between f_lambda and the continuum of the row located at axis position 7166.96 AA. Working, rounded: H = 0.7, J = 2.7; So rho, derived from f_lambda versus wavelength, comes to 2.0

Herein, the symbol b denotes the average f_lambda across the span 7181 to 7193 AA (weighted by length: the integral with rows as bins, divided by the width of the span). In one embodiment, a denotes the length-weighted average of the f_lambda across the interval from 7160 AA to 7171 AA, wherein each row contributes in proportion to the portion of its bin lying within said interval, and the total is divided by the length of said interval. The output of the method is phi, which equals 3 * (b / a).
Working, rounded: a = 127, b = 121.7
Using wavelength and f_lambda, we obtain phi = 2.88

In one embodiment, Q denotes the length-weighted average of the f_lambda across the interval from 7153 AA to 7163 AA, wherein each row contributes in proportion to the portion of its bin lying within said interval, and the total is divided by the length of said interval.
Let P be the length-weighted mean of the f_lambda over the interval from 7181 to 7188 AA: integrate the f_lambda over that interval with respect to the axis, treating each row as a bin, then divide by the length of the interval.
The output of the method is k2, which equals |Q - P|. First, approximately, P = 122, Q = 125.1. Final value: 2.7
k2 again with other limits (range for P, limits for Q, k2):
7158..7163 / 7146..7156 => 1.4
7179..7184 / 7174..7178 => 5.0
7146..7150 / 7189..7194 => 3.9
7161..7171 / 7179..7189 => 3.8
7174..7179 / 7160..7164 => 3.6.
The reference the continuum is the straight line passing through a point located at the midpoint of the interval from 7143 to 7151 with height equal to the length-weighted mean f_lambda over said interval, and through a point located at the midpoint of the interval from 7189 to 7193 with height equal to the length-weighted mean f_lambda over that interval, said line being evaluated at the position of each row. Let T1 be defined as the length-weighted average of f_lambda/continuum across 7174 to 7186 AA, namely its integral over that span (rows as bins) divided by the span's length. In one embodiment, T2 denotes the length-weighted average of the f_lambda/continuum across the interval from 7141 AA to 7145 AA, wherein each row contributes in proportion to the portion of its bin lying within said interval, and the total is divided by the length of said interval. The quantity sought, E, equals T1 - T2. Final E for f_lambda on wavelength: 0.03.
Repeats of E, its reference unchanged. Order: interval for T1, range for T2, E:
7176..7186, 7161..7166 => 0.01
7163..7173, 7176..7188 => 0.02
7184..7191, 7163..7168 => -0.02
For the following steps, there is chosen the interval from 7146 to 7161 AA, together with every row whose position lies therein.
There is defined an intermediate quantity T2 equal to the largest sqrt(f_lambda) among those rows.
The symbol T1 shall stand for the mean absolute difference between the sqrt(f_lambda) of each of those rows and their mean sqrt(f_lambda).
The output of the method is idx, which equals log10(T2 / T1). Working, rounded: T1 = 0.035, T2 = 11.2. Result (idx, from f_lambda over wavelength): 2.51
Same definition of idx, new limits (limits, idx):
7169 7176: 2.76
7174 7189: 1.95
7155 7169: 2.55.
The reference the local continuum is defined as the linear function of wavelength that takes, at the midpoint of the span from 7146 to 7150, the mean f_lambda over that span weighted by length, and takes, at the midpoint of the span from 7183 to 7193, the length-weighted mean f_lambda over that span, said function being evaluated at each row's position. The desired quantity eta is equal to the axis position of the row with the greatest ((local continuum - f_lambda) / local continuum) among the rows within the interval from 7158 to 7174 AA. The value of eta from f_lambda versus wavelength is 7162.01 AA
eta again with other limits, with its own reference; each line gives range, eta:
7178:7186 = 7185.13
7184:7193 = 7188.44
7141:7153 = 7150.47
